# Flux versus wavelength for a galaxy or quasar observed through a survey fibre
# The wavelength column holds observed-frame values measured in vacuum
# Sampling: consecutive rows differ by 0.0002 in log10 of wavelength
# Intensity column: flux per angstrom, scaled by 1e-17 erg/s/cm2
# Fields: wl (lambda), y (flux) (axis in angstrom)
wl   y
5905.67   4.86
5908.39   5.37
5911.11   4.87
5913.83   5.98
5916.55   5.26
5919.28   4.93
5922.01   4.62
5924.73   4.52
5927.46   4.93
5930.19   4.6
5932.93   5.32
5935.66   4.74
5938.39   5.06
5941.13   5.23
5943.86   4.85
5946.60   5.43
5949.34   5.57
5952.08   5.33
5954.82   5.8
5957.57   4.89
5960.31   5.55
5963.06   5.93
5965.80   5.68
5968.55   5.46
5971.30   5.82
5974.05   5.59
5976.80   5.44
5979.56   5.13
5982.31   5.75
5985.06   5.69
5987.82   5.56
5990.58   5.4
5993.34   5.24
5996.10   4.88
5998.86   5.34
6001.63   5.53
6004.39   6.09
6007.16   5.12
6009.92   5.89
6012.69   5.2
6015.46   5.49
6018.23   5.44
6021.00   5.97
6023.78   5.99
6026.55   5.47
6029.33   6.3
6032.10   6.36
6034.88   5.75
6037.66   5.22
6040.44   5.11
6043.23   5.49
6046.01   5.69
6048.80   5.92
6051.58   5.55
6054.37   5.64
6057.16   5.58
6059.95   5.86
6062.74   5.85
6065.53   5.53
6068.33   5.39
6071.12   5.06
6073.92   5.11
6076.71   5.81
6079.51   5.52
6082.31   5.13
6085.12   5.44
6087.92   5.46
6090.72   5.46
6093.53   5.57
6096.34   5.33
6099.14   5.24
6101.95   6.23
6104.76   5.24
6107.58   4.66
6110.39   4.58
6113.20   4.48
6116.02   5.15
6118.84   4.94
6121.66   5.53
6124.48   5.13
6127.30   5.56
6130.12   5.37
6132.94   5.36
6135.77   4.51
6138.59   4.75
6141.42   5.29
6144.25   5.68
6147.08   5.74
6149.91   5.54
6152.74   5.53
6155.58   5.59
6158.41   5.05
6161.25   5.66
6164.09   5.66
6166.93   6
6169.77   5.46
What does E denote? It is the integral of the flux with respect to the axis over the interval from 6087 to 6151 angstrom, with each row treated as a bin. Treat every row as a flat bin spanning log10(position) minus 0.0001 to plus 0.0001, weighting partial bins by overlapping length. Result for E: 336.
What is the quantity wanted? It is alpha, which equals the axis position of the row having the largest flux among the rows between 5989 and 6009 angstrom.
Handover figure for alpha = 6004.39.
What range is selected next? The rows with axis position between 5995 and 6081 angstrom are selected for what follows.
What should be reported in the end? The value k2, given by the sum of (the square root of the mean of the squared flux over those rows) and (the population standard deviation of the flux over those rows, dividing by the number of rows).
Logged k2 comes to 5.96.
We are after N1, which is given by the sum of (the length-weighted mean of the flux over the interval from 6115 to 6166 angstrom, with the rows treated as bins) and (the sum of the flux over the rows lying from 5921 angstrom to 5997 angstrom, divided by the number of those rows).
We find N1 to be 10.6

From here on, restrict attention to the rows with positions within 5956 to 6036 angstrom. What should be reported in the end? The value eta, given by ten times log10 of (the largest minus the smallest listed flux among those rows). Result 1.7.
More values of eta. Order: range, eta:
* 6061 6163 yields 2.4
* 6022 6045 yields 1.0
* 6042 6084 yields -0.7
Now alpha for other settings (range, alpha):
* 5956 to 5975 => 5963.06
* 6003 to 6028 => 6004.39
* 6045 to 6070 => 6048.80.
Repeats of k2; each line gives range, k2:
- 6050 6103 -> 5.80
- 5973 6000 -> 5.66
